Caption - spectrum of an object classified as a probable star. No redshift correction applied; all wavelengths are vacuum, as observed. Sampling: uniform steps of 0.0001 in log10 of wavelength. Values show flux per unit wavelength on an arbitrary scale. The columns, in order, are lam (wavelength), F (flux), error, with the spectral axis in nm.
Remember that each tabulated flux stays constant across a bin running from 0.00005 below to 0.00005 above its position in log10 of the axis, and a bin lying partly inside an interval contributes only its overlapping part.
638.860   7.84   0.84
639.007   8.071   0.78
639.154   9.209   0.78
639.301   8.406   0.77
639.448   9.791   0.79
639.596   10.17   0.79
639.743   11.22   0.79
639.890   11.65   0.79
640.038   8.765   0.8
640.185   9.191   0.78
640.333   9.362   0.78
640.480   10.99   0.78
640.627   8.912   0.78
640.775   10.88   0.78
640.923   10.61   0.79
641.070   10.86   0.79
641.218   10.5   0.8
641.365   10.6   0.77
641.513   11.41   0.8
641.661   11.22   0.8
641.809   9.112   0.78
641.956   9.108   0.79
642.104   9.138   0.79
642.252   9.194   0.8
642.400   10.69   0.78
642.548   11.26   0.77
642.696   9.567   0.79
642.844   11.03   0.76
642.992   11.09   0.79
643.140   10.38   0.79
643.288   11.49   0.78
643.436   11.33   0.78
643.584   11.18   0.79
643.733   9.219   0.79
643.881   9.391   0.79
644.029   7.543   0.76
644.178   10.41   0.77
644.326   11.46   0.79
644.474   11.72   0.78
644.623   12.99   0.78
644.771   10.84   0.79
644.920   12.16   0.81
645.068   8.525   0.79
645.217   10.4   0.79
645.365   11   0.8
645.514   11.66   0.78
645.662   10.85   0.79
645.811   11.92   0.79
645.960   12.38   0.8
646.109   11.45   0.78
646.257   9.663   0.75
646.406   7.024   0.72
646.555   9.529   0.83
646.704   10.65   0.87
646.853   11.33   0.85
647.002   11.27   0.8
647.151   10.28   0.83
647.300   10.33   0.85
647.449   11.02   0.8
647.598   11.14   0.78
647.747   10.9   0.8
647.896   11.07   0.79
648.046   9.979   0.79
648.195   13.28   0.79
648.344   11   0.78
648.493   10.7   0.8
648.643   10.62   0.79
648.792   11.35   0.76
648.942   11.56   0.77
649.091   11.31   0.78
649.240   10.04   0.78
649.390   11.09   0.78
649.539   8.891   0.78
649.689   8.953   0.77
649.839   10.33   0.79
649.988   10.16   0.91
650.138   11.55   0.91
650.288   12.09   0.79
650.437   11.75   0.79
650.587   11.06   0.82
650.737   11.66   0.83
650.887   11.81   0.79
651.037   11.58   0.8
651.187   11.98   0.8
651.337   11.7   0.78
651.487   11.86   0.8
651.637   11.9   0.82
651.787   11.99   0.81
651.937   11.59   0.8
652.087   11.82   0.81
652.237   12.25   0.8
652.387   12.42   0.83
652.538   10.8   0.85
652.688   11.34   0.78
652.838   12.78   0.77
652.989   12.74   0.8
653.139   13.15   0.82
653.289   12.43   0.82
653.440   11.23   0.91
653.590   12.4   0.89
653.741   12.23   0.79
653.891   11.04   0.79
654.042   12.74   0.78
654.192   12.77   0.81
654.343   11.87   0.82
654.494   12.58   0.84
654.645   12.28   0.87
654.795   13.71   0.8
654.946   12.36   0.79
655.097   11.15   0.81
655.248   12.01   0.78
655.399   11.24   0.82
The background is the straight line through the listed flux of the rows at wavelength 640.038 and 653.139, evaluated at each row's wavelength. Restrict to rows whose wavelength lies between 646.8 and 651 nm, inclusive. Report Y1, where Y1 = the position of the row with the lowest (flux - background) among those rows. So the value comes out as 649.539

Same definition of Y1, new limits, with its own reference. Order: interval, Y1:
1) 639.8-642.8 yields 642.104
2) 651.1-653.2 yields 652.538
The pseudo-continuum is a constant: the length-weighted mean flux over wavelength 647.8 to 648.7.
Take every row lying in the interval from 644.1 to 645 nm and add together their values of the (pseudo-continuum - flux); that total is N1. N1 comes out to -2.9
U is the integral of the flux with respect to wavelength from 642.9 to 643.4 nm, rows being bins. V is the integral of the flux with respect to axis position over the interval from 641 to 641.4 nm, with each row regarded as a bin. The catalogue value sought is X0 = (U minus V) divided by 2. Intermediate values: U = 5.5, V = 4.3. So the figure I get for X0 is 0.6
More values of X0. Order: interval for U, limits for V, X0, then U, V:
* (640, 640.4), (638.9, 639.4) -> -0.3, 3.7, 4.3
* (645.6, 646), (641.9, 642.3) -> 0.5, 4.7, 3.7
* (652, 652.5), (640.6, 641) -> 1.0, 6.0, 4.1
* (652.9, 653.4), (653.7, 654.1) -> 0.8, 6.3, 4.8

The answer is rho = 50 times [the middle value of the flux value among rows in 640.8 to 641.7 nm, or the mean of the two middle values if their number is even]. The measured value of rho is 537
